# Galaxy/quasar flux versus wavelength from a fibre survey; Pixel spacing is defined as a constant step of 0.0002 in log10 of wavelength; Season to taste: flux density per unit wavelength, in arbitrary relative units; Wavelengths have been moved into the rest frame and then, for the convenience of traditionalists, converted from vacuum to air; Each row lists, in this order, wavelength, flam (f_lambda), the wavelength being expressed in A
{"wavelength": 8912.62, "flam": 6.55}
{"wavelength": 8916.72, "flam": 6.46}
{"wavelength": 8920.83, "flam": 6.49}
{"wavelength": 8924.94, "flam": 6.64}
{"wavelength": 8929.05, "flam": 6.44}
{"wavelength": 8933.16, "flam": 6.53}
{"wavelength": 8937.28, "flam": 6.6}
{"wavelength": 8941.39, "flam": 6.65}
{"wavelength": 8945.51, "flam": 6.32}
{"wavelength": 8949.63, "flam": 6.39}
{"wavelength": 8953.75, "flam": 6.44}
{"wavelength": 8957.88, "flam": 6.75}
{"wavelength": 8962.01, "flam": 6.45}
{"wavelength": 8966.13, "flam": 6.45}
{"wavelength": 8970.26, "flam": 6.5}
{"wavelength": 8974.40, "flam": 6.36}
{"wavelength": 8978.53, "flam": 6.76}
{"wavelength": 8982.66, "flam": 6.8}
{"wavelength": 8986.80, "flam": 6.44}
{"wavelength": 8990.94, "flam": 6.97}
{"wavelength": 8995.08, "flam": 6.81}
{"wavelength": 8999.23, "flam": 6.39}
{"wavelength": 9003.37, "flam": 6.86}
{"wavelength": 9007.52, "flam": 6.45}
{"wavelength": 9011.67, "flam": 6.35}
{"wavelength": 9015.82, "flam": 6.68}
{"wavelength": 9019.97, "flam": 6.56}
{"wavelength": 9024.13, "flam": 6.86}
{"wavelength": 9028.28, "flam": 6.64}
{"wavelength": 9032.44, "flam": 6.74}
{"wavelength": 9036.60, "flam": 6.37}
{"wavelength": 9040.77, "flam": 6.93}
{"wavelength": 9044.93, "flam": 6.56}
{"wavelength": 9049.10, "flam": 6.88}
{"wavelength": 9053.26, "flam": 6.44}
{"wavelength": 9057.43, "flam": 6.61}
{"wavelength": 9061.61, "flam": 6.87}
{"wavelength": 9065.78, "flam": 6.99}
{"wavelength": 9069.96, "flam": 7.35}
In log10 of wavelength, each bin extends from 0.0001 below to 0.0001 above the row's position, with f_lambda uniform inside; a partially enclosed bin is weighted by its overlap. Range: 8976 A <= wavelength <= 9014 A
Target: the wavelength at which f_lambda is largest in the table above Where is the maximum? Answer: 8990.94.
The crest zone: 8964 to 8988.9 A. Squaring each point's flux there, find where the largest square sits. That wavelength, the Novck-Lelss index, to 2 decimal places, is 8982.66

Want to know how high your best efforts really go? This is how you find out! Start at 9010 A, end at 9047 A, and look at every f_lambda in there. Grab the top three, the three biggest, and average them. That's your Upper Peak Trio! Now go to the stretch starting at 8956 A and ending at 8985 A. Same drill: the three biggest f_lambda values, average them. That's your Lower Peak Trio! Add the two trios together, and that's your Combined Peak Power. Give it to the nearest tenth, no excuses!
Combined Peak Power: 13.6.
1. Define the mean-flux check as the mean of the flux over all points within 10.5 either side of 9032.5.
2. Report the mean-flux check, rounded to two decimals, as 6.71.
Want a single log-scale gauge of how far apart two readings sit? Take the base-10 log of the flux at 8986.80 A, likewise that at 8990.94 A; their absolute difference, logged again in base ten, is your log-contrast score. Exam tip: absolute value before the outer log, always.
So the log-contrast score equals -1.46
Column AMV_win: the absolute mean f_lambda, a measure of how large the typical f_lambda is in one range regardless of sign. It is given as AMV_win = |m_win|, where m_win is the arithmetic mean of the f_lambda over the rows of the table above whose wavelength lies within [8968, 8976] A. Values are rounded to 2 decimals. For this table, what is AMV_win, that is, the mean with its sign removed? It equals 6.43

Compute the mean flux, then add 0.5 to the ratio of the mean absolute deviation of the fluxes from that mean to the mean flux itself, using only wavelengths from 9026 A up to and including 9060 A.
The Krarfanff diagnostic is 0.523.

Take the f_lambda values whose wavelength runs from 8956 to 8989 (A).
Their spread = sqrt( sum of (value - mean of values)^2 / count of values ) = 0.164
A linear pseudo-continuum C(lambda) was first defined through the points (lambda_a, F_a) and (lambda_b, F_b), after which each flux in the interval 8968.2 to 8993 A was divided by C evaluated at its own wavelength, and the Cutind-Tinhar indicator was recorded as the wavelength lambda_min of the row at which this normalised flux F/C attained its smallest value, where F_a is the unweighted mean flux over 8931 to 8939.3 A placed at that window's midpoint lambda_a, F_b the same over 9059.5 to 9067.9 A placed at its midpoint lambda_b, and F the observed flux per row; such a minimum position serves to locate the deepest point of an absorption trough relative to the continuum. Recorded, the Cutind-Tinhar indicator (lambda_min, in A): 8974.40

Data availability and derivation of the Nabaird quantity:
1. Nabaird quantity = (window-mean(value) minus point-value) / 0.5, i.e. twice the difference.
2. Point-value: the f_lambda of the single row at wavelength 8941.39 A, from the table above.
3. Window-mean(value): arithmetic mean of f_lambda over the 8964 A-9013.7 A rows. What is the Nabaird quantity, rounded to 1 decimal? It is -0.1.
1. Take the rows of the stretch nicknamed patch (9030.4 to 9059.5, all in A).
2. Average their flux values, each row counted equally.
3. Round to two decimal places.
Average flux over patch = 6.65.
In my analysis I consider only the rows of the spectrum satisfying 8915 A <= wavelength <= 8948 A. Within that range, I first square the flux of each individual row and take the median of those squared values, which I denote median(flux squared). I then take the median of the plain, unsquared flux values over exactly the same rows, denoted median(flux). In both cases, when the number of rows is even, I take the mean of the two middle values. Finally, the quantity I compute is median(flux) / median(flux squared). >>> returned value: 0.154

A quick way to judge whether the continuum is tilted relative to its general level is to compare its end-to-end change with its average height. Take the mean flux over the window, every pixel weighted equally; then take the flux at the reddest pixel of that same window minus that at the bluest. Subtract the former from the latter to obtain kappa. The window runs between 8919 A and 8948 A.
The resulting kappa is -6.69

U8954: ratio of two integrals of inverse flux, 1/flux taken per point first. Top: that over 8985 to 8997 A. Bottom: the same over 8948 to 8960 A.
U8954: 0.97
